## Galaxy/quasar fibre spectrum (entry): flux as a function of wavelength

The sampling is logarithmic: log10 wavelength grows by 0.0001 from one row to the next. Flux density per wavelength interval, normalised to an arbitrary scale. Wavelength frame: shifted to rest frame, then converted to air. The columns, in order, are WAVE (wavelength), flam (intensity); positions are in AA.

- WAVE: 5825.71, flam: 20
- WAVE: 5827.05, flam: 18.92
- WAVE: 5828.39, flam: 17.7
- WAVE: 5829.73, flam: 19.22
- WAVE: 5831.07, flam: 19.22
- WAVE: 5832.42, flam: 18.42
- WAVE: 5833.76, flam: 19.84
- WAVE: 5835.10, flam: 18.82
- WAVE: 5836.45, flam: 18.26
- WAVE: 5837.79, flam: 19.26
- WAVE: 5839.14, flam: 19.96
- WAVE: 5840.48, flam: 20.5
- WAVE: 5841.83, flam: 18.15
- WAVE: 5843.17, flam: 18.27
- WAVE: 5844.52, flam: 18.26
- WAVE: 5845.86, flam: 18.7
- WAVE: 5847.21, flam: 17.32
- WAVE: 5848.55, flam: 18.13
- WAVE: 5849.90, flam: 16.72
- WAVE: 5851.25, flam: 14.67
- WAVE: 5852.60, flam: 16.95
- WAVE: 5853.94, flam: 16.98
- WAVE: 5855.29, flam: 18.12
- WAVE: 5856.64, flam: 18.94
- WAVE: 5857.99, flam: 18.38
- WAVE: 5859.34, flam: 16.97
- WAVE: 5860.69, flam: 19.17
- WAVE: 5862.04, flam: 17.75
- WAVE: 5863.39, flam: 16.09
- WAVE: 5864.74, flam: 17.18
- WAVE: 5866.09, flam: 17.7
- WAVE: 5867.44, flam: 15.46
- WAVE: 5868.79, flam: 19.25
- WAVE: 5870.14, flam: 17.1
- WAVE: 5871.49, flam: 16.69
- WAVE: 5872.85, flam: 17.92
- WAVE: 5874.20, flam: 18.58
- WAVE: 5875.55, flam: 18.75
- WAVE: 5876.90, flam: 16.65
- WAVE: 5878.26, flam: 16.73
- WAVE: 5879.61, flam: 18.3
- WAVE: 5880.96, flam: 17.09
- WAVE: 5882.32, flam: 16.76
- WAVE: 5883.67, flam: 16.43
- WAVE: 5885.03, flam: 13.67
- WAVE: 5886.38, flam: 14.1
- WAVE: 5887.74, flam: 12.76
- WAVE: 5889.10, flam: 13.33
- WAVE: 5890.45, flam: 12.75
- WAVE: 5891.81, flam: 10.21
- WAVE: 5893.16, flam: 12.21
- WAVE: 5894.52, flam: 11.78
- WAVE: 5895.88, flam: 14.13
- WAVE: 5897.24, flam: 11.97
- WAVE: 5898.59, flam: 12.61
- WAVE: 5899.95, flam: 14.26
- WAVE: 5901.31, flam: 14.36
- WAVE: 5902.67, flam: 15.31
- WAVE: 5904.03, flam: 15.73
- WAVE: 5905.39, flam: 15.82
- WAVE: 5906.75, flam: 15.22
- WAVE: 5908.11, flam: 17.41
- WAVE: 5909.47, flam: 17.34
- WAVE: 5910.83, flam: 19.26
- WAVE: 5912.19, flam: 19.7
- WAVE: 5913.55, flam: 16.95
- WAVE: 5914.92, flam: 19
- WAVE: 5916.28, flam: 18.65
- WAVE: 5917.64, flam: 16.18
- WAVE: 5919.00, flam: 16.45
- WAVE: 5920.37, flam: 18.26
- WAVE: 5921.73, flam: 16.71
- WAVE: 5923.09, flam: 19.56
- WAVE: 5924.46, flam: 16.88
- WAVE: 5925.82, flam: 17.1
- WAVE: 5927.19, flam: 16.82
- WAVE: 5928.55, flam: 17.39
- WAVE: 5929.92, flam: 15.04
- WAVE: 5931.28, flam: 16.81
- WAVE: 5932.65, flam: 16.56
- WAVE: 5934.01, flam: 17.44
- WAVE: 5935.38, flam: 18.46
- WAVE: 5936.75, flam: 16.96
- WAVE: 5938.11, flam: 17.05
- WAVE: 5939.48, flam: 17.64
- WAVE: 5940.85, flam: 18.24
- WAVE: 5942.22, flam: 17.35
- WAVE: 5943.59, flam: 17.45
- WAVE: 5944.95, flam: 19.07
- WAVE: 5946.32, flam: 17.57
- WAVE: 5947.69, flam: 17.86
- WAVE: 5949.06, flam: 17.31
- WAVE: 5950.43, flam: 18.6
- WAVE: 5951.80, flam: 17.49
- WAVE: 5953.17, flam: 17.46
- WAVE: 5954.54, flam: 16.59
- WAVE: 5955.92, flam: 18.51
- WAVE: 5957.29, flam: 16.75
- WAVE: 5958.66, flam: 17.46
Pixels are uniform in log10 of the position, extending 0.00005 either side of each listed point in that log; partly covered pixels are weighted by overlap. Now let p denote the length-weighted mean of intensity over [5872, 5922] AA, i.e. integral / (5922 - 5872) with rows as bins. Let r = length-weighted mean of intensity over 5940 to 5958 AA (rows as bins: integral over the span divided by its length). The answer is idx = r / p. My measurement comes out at 1.12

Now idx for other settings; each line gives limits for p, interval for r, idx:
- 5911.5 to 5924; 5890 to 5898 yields 0.68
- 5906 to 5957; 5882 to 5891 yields 0.81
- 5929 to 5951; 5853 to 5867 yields 1.01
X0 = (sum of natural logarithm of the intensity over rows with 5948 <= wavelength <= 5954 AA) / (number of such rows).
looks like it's 2.87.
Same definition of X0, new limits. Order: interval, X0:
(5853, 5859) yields 2.90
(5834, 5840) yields 2.95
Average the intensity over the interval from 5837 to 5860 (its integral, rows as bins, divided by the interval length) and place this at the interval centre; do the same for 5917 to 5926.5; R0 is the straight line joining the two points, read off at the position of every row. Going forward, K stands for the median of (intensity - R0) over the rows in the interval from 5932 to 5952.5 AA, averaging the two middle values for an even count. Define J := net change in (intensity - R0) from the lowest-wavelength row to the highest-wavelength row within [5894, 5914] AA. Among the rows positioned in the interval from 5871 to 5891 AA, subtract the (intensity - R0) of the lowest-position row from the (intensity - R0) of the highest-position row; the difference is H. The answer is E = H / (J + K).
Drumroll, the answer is -0.6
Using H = -4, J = 5.4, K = 0.47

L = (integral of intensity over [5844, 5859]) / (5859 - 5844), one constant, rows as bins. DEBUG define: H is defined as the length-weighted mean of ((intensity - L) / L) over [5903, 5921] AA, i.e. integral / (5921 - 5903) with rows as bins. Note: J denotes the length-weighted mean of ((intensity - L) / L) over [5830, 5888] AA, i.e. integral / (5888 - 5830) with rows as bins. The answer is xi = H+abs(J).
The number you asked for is -0.01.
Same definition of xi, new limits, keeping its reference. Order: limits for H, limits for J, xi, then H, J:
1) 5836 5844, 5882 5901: 0.33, 0.087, -0.241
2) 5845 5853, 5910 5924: 0.00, -0.024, 0.029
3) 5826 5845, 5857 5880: 0.08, 0.080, 0.002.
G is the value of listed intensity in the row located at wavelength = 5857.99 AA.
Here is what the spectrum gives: 18.38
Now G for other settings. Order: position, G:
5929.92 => 15.04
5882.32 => 16.76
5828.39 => 17.7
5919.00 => 16.45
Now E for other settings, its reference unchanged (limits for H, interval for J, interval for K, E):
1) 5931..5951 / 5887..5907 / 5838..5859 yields 0.7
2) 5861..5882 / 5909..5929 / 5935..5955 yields -0.7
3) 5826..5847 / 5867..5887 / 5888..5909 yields 0.0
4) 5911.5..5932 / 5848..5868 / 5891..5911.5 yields 0.5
